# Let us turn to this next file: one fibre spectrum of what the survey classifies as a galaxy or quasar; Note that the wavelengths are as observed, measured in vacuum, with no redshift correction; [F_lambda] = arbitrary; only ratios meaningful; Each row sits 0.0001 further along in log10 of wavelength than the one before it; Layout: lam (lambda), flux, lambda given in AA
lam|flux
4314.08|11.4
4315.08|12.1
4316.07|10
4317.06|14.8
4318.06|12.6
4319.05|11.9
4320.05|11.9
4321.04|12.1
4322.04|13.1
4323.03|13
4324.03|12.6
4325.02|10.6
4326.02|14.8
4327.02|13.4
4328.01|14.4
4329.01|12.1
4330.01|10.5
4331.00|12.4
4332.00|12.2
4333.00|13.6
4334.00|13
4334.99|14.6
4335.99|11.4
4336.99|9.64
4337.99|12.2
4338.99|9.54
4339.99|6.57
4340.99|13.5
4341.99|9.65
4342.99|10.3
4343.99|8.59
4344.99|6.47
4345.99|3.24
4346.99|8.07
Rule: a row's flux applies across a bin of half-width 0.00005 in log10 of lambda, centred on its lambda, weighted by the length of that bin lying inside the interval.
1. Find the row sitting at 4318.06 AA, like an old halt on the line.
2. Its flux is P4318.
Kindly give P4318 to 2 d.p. 12.60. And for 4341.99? 9.65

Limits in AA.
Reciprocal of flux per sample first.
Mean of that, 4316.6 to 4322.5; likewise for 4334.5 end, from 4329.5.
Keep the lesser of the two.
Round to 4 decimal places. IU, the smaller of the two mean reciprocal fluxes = 0.0790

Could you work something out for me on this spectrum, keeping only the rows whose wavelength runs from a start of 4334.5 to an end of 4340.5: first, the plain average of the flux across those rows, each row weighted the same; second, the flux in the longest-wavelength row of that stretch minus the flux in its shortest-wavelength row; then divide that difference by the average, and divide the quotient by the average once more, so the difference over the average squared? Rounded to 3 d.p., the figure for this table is -0.071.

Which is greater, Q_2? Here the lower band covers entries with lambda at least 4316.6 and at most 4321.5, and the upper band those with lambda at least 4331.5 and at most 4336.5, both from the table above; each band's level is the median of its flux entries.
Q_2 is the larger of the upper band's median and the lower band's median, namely 13.0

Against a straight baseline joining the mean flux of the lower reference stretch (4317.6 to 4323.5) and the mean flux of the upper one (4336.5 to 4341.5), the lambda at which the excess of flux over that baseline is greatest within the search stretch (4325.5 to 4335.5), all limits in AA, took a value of 4334.99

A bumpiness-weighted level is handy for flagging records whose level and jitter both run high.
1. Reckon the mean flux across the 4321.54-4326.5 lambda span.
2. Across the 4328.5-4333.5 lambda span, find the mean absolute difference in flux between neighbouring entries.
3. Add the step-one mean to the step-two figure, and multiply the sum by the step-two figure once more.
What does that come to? 18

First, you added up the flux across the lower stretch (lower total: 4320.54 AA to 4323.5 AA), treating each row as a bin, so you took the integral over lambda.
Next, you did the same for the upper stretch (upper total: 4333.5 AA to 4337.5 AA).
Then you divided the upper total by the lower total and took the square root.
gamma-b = 1.1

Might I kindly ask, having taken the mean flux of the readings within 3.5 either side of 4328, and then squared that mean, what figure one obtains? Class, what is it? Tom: 159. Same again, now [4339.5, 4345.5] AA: 84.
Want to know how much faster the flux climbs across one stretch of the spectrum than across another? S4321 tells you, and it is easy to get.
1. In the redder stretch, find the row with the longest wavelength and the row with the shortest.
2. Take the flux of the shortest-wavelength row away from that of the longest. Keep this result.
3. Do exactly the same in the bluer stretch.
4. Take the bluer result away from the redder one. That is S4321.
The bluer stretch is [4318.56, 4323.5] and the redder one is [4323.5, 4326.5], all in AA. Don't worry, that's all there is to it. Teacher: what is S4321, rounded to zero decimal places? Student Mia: 1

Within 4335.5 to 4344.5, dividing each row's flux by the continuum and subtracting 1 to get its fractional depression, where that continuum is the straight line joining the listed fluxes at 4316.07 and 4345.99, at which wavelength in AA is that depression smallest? 4339.99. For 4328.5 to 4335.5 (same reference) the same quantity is 4330.01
